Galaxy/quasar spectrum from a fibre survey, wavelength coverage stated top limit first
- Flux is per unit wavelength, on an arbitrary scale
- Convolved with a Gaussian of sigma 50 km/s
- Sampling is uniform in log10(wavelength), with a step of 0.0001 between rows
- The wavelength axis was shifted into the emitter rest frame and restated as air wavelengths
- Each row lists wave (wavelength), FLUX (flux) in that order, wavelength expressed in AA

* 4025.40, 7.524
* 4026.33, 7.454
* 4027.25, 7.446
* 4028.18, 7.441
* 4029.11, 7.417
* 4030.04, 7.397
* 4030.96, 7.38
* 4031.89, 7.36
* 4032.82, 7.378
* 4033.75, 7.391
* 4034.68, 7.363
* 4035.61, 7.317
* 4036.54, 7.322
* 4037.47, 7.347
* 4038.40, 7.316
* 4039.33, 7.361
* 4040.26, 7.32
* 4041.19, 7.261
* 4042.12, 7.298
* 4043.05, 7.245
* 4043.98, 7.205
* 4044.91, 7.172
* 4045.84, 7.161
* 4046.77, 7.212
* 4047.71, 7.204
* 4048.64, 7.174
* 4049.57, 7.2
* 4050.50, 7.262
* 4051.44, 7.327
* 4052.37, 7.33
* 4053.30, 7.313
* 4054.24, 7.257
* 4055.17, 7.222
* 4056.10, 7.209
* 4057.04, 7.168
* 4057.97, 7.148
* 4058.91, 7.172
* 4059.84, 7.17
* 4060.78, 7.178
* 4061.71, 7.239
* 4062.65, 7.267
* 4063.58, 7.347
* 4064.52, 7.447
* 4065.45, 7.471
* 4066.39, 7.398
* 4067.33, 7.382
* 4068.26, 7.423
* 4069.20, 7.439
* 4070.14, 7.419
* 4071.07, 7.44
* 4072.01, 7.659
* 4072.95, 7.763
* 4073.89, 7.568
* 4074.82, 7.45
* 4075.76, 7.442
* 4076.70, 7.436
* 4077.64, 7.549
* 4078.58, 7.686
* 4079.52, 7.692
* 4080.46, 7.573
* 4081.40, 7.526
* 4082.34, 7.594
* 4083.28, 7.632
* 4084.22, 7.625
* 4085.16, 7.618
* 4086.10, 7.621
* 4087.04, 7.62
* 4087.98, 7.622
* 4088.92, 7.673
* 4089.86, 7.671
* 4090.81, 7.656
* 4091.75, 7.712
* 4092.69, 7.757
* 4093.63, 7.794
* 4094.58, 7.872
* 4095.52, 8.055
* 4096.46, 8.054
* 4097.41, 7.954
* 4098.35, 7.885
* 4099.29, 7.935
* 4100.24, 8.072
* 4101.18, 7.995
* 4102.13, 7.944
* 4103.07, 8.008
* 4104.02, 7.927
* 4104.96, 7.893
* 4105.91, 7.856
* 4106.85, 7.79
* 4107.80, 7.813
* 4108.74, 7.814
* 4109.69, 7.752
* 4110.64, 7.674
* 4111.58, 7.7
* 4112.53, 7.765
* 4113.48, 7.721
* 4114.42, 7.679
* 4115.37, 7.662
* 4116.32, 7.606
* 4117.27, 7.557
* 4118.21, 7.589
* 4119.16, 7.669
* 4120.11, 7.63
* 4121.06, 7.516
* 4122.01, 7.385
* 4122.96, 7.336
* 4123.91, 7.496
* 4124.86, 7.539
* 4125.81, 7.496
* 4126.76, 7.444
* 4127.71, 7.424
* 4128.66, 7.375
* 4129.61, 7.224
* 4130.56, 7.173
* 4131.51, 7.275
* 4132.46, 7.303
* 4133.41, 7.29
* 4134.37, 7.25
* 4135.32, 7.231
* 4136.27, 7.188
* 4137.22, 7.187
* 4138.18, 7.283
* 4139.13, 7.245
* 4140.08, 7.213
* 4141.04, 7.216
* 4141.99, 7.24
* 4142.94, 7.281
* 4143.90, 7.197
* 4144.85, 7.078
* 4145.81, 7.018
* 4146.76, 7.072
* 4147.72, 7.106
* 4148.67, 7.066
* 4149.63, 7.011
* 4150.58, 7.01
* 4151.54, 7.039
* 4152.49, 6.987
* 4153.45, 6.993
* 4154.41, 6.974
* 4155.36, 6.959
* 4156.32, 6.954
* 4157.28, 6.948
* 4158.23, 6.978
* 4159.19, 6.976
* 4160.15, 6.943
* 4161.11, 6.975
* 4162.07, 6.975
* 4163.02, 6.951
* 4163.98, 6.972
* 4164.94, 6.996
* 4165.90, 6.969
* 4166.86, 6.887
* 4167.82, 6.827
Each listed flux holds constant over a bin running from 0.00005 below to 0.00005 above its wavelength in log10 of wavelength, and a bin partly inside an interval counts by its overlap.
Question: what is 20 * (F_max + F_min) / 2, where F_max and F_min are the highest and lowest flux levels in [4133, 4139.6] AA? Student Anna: 145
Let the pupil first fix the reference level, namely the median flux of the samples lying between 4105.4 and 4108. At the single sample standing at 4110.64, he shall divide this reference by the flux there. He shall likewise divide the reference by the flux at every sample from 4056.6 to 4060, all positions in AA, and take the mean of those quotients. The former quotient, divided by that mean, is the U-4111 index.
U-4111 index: 0.93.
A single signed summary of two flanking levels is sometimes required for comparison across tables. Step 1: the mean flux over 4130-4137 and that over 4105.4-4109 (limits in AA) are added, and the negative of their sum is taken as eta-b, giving -15.1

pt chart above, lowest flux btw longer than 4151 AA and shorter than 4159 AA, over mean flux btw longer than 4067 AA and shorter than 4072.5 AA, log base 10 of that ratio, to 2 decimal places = -0.03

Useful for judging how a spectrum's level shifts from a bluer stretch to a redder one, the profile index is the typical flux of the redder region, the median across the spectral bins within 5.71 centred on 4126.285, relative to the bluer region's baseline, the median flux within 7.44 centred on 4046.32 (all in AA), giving 1.04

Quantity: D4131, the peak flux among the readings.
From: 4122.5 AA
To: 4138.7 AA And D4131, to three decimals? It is 7.539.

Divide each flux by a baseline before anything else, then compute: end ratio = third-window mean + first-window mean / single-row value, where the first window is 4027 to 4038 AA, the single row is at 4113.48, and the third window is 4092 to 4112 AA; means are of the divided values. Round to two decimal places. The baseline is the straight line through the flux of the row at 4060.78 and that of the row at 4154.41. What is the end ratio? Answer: 2.04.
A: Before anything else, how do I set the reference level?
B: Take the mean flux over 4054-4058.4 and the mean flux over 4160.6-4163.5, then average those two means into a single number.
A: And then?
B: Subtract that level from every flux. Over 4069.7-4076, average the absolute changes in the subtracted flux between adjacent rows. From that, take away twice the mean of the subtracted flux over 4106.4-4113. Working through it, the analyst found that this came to -1.2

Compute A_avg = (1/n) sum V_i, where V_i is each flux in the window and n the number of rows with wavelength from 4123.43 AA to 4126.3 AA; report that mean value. 7.51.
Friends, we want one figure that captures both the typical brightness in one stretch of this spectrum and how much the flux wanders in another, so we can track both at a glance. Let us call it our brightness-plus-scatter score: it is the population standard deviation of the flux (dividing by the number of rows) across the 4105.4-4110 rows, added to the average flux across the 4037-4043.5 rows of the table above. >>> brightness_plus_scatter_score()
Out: 7.34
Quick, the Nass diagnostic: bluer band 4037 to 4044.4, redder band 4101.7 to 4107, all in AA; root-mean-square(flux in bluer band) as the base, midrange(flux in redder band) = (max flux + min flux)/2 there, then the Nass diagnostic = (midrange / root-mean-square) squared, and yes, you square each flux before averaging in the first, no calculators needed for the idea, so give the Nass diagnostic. 1.17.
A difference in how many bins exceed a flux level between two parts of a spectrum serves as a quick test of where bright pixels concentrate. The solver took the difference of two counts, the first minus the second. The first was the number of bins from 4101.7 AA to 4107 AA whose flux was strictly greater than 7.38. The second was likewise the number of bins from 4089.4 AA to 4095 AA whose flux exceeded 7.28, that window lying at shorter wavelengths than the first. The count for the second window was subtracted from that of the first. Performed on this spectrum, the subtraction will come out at 0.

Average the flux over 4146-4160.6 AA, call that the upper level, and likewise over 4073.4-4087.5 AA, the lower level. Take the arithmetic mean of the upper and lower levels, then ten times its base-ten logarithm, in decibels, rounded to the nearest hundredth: 8.63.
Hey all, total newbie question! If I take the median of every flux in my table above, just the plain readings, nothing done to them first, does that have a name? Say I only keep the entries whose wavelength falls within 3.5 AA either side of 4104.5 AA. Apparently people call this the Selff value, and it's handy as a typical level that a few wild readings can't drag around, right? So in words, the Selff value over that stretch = 7.91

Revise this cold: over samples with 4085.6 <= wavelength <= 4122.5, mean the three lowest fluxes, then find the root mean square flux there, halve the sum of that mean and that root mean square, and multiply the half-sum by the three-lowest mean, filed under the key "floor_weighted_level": 57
